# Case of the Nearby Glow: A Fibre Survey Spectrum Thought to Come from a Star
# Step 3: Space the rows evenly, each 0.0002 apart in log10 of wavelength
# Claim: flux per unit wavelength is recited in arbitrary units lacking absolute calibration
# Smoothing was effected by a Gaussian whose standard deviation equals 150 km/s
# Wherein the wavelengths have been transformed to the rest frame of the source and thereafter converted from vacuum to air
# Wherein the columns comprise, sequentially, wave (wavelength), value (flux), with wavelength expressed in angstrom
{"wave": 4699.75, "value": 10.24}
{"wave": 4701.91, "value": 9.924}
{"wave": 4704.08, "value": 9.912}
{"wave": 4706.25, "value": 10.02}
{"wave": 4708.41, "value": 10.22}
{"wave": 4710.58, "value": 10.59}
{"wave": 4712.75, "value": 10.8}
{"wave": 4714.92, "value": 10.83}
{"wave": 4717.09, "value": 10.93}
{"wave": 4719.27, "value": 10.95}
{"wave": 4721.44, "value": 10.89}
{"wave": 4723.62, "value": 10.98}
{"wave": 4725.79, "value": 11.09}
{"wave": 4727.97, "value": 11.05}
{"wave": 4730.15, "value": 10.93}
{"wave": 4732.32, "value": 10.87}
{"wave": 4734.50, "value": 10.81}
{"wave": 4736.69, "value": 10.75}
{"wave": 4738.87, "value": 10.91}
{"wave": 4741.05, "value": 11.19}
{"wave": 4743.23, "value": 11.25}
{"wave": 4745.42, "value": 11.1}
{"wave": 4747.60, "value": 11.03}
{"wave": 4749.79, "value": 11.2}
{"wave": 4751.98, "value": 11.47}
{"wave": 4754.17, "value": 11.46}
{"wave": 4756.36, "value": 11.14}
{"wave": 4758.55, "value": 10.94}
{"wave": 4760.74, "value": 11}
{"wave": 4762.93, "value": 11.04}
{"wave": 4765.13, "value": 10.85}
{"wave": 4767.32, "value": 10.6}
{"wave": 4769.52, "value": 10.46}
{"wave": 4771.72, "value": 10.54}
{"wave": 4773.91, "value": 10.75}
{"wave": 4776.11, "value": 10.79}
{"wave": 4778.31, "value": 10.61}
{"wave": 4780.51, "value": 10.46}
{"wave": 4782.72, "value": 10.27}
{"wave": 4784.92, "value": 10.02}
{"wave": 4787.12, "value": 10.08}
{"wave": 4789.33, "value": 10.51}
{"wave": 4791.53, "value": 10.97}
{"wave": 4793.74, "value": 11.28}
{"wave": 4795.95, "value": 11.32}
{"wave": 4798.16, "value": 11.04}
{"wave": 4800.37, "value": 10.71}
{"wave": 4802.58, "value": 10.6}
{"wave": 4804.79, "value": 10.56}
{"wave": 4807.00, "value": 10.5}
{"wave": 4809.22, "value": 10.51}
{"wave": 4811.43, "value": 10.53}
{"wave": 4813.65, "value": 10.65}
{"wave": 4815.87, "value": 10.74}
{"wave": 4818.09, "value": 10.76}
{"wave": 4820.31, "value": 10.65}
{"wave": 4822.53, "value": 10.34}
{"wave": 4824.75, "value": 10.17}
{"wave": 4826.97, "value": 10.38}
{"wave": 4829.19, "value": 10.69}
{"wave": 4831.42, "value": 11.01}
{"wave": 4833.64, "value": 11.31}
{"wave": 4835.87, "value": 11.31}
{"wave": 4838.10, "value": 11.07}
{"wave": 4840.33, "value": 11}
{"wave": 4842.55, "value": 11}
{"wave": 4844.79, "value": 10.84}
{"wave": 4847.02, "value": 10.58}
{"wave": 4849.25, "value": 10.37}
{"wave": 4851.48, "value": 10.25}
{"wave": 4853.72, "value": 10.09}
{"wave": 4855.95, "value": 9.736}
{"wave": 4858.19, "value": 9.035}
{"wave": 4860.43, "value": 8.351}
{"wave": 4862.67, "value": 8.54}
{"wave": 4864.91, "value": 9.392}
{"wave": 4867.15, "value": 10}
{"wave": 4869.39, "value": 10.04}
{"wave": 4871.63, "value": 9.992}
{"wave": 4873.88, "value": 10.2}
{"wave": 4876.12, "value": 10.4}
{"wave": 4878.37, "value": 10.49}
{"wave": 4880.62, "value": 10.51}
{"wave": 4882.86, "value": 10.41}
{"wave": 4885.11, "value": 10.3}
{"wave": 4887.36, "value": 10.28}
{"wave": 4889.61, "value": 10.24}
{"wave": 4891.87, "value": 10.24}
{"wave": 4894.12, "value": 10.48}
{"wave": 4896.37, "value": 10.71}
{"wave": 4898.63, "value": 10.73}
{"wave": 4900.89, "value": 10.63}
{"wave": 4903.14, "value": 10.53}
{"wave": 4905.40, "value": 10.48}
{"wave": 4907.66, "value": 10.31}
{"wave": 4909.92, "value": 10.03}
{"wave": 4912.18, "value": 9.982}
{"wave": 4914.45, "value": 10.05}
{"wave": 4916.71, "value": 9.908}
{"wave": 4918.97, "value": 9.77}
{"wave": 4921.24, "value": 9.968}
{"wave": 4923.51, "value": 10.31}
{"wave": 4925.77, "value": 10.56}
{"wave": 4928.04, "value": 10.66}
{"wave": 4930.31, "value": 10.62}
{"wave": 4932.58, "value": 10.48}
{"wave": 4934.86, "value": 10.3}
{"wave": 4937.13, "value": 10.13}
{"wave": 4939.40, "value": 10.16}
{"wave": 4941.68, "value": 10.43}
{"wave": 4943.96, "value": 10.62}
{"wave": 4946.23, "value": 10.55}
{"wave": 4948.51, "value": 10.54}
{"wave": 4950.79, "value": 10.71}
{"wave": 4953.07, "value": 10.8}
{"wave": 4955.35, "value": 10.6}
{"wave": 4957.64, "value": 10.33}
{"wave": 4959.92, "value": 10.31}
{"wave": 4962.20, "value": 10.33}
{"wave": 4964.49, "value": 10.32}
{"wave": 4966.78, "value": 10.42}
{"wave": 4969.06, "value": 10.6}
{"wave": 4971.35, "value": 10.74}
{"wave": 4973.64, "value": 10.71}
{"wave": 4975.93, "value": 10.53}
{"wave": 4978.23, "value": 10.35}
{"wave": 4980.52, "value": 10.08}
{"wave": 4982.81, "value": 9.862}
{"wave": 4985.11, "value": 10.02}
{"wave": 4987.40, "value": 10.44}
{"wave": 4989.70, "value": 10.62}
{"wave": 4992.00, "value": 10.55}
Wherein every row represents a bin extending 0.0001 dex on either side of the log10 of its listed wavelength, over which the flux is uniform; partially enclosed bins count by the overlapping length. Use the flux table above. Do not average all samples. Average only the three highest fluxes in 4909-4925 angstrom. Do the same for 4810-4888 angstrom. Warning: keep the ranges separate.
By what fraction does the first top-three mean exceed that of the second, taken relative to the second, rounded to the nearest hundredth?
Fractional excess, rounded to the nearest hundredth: -0.10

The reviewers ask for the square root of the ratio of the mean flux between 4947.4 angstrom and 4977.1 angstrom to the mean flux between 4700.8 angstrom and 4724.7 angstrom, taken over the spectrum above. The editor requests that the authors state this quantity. 1.00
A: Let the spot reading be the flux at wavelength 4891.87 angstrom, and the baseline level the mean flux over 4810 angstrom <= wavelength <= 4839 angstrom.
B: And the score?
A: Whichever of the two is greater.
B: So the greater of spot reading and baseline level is 10.7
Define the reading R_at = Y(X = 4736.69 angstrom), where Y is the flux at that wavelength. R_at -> 10.75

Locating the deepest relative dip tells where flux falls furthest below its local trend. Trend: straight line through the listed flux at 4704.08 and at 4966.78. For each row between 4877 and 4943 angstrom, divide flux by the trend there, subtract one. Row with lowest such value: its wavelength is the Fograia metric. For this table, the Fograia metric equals 4918.97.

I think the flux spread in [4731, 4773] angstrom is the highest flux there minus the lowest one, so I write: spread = 1.01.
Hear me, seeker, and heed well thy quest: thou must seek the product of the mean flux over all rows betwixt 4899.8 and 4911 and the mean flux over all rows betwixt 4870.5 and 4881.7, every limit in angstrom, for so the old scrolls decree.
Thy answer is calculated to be 107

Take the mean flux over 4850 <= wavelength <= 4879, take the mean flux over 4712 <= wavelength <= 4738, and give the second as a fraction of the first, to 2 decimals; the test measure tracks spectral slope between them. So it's 1.12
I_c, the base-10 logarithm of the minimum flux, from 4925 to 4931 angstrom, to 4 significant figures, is 1.024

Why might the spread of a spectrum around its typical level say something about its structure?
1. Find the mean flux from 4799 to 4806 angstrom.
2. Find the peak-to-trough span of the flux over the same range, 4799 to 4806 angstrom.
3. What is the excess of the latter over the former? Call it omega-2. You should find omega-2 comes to -10.5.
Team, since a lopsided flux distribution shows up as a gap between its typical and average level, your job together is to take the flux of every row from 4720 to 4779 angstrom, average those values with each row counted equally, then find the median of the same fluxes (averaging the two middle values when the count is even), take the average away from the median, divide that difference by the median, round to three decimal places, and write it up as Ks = -0.001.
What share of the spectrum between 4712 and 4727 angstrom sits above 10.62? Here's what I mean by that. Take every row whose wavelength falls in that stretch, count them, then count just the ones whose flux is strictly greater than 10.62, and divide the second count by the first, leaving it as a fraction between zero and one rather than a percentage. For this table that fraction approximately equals 1.0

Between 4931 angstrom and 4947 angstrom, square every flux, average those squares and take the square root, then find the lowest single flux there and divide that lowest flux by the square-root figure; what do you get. 0.98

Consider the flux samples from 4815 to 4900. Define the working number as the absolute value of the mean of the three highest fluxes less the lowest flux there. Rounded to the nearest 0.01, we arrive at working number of 2.88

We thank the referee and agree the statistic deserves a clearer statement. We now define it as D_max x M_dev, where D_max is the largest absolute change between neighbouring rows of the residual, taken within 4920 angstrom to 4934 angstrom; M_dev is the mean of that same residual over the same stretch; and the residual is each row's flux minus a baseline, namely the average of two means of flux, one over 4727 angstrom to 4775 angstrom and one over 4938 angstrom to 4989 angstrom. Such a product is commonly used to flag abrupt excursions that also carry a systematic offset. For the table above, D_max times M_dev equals -0.1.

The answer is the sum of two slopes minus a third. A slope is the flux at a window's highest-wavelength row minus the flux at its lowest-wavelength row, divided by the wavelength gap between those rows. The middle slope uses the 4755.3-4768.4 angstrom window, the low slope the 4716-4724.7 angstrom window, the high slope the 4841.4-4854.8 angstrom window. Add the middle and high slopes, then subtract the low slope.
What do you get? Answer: -0.14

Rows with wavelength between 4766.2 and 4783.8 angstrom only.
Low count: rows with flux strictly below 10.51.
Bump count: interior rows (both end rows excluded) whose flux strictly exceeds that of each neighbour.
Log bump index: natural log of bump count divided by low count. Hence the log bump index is -1.1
